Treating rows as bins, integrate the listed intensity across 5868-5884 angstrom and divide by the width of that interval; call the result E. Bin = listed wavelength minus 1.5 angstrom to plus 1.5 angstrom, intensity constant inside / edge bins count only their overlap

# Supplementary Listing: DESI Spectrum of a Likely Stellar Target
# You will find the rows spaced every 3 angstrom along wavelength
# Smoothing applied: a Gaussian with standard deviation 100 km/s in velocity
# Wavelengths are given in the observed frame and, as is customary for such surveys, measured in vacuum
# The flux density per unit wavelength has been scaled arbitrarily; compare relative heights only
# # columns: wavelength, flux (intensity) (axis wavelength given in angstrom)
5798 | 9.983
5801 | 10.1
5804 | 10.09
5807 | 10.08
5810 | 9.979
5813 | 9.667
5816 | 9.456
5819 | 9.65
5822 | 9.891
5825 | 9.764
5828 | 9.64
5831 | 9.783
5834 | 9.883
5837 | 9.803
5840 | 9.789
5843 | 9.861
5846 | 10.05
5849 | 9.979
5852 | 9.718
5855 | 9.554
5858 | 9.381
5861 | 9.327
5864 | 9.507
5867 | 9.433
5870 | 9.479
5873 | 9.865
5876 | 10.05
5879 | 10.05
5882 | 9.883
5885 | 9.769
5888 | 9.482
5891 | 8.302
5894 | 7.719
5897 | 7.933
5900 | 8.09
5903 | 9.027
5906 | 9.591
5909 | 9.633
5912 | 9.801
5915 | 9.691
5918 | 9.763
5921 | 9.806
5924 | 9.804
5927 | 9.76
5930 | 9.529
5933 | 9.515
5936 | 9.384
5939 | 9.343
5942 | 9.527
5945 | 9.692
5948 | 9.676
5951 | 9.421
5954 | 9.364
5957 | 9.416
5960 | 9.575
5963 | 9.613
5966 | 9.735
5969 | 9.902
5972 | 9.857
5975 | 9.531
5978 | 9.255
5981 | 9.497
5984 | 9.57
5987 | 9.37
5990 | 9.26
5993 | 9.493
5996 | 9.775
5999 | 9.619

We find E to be 9.8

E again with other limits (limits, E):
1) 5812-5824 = 9.7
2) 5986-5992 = 9.3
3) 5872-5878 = 10.0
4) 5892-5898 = 7.9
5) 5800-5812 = 10.0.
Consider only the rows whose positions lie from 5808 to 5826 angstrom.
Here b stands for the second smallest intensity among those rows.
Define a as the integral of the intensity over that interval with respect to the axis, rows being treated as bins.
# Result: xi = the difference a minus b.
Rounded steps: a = 175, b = 9.65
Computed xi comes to 166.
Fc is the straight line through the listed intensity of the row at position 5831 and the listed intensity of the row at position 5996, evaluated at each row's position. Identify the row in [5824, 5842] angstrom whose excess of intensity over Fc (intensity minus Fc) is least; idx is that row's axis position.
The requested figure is 5828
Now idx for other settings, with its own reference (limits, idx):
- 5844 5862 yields 5861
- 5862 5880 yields 5867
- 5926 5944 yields 5939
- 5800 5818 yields 5816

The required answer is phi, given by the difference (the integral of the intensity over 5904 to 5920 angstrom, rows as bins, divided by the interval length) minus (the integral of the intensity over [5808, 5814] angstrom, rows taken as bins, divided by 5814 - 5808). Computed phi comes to -0.2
